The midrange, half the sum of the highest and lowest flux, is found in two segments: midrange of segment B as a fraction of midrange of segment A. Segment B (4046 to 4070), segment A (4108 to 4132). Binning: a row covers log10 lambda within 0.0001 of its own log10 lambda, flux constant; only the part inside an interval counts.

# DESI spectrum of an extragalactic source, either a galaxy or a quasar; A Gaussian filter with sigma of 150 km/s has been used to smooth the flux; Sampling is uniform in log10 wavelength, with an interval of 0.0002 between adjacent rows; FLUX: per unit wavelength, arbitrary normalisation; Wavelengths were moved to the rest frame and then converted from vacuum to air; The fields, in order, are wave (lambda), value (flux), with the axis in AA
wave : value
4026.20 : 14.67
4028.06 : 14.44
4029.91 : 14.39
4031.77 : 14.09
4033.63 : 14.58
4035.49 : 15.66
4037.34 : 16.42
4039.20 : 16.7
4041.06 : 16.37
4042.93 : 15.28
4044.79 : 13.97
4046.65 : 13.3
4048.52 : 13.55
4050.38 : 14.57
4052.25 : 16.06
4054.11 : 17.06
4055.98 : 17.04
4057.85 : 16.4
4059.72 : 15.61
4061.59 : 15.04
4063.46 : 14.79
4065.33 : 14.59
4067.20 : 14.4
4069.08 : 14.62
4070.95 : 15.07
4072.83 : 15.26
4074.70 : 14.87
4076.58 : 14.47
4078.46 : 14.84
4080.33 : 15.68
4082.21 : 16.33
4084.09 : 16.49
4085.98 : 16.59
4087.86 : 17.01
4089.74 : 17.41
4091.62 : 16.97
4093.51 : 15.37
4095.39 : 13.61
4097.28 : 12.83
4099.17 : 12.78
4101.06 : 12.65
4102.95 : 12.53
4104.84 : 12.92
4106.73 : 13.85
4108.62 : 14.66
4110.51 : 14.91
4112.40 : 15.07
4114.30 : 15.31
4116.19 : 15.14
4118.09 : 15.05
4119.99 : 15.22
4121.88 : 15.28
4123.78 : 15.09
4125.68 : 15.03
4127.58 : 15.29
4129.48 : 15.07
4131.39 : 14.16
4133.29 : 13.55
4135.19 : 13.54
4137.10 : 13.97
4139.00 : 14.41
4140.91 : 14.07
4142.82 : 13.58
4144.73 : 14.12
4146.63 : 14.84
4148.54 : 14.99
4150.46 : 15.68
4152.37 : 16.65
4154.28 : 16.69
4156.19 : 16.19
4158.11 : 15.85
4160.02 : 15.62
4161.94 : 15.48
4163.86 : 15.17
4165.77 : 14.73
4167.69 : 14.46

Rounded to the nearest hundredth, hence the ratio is 1.03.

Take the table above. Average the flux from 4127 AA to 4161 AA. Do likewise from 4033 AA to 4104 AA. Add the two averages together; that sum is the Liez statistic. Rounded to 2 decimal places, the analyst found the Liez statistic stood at 30.08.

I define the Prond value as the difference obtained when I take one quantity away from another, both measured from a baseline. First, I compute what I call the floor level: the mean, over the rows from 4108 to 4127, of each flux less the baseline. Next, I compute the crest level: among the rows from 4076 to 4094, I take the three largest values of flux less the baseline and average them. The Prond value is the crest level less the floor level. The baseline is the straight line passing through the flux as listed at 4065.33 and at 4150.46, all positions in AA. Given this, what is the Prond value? 2.4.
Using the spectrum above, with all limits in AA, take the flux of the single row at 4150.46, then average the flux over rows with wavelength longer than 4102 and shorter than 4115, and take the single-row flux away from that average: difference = -1.5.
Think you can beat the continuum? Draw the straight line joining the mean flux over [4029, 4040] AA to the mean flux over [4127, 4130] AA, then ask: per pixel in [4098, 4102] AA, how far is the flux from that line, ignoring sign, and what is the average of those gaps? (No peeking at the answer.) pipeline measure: 2.5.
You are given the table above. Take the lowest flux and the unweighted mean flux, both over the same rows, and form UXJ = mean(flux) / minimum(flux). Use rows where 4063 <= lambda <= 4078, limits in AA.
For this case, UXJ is 1.02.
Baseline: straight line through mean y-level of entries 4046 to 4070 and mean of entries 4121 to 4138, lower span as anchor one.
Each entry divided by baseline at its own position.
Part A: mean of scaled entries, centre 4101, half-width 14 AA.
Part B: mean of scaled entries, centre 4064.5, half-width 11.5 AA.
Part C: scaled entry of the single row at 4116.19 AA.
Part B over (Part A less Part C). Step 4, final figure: -20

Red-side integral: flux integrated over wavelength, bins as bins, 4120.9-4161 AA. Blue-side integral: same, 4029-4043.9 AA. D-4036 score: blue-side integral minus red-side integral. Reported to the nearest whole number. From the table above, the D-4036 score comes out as -369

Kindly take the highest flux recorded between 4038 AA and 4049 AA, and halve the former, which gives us 8.35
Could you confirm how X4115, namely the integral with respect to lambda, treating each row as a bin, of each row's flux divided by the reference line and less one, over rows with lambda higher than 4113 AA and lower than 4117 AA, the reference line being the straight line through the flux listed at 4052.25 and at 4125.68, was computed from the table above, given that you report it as 0.0 AA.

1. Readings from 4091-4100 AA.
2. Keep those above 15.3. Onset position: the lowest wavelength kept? 4091.62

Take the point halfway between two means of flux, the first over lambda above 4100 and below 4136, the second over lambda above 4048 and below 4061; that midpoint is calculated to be 15.1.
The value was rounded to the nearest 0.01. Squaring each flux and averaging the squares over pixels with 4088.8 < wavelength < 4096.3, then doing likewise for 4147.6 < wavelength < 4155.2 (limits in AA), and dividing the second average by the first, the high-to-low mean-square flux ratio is 1.01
